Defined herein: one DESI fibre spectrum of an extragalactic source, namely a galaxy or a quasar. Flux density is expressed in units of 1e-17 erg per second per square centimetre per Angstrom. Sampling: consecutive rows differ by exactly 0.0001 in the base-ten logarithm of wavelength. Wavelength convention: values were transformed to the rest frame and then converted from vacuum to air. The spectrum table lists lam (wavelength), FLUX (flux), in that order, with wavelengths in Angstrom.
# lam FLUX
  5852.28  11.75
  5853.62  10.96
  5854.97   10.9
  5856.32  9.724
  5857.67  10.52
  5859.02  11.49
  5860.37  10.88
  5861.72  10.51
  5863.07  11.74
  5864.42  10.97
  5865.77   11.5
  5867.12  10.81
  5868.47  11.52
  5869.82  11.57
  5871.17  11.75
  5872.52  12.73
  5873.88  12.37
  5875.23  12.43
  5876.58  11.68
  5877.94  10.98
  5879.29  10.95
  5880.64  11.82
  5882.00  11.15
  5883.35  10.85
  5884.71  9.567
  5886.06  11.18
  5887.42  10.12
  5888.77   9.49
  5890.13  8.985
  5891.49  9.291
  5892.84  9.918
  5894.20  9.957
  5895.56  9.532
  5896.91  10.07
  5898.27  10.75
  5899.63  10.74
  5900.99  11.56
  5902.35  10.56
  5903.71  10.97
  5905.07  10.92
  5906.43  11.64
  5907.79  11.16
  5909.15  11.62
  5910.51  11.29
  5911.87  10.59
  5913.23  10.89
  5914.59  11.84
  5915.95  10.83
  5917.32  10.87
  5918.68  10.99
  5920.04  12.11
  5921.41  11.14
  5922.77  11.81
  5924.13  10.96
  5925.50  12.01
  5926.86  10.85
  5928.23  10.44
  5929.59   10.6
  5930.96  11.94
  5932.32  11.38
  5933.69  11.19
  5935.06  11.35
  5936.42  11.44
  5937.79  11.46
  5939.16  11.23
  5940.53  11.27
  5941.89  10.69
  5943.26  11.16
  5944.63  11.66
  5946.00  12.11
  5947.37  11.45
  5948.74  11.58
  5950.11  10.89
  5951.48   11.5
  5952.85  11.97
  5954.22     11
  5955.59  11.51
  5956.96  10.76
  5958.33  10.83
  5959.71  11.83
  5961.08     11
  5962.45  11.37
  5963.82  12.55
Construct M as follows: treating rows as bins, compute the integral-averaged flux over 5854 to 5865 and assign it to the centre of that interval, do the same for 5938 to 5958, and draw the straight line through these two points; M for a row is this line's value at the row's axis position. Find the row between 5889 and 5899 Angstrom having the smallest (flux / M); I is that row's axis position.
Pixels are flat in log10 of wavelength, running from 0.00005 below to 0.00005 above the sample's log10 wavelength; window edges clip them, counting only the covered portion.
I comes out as 5890.13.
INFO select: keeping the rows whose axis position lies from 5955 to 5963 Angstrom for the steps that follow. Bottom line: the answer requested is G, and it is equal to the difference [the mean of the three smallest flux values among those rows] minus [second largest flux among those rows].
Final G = -0.65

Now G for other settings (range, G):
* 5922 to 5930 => -1.18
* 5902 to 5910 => -0.80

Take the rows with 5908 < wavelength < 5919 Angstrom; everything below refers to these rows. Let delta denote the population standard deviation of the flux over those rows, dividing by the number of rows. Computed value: 0.40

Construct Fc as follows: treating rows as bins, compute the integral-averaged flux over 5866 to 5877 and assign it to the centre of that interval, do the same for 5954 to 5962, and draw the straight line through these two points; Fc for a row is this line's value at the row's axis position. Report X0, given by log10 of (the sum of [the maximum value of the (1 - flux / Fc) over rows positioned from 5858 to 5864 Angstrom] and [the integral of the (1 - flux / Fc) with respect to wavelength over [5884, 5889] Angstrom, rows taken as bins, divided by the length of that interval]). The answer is -0.6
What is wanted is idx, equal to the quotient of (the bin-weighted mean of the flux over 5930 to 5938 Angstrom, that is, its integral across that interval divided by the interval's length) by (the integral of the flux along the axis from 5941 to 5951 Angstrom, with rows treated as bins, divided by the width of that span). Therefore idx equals 1.005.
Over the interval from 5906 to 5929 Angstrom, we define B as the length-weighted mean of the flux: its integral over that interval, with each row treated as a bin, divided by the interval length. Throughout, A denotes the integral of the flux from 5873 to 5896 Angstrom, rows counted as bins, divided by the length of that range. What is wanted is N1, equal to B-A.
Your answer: 0.60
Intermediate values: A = 10.6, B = 11.2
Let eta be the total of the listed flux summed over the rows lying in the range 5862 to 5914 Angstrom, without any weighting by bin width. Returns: 416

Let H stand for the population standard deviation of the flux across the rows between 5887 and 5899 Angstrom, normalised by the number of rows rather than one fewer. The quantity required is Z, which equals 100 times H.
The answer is 50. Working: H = 0.495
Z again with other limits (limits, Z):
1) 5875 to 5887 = 75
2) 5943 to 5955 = 39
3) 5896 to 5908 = 46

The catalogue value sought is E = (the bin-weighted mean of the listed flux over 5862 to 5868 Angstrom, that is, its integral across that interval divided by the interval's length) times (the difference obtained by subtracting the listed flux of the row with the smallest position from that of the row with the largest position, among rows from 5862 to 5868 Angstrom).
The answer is -10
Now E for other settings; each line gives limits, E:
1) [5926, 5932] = 12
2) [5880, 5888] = -18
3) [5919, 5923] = -3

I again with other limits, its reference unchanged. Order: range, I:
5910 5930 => 5928.23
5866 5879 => 5867.12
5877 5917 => 5890.13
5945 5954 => 5950.11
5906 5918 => 5911.87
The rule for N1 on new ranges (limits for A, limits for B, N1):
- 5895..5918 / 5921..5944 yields 0.30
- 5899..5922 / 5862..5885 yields 0.29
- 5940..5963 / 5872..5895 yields -0.56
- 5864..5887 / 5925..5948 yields -0.09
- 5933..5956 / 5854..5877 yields -0.03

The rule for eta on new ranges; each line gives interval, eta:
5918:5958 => 328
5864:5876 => 106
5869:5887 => 149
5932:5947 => 125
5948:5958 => 79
